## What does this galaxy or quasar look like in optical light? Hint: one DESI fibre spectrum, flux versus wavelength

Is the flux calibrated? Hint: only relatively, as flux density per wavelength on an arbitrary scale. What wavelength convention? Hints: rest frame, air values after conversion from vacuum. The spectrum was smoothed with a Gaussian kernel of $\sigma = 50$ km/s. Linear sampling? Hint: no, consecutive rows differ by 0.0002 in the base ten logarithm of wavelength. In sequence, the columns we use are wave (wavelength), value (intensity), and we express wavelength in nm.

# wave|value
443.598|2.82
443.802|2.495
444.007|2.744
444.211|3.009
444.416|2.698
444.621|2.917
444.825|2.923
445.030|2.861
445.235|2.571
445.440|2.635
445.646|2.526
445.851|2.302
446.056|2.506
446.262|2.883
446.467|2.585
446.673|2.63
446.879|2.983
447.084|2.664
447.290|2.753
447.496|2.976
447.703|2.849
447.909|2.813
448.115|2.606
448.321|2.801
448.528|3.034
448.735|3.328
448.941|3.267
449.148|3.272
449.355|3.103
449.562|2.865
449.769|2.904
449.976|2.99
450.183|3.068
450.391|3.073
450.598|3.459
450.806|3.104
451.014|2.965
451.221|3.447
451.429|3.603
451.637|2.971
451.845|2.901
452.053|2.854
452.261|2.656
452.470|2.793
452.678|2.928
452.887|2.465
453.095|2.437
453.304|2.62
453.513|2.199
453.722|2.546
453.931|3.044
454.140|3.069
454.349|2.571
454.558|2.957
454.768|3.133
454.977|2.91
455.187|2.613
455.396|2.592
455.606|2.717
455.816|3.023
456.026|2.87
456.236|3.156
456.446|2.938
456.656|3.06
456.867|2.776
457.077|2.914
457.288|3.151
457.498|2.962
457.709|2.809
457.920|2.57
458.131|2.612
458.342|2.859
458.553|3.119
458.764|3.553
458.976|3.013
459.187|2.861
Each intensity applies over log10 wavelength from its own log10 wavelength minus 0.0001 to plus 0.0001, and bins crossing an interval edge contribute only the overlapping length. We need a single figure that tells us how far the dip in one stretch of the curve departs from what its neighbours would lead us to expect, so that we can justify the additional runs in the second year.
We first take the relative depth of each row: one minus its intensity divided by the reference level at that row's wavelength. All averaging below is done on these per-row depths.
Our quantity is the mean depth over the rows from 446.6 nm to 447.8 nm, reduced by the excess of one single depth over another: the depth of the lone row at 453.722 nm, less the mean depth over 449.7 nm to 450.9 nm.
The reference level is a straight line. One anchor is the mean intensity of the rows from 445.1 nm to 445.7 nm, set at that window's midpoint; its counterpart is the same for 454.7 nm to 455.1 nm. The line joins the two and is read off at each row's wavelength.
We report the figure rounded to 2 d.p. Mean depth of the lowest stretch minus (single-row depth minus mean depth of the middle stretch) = -0.30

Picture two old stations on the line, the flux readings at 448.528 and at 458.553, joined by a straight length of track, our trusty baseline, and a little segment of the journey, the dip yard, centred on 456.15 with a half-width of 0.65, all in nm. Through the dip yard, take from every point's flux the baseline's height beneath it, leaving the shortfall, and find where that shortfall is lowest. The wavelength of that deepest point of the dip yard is 455.606 nm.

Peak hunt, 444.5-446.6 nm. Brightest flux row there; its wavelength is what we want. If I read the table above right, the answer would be 444.825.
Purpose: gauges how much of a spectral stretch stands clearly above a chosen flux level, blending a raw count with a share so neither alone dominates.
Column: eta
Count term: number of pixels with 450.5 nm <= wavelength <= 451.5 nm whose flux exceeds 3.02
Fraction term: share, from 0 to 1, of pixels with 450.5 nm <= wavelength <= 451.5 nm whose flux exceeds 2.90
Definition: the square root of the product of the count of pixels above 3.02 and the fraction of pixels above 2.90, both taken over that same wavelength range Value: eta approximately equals 2.0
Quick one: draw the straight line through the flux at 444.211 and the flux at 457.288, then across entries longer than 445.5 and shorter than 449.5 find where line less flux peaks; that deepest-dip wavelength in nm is 445.851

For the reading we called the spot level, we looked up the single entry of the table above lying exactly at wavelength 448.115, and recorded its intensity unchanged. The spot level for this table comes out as 2.606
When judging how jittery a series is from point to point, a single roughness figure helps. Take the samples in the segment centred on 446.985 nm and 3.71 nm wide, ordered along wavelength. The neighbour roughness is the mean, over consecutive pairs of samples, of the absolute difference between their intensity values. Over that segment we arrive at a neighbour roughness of 0.200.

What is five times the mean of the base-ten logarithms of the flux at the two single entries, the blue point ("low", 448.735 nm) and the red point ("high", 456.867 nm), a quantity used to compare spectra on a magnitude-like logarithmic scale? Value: 2.41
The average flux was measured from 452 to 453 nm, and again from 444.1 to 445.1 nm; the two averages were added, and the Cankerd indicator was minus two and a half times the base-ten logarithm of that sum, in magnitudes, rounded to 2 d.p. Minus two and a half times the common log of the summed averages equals -1.87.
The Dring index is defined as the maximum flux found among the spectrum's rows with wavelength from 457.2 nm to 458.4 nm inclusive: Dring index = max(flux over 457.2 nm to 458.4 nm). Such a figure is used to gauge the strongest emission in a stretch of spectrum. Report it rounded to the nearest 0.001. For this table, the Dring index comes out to 3.151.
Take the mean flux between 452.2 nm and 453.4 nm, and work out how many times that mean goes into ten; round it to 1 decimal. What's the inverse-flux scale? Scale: 3.8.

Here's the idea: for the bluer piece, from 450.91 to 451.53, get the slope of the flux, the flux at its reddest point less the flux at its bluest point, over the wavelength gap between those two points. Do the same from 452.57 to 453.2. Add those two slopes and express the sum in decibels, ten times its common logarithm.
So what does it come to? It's -4.4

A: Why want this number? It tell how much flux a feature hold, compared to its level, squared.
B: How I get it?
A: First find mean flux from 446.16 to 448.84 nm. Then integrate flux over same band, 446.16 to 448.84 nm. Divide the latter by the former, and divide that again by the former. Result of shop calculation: 0.944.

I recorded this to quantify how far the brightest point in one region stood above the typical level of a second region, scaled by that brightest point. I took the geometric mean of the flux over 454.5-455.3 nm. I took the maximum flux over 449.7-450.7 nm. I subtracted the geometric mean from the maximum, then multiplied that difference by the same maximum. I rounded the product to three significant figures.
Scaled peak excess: 1.94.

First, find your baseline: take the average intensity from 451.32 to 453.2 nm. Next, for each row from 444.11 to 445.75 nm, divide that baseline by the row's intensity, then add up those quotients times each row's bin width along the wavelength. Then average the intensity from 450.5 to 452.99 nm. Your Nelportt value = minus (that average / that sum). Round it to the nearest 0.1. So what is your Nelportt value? -1.8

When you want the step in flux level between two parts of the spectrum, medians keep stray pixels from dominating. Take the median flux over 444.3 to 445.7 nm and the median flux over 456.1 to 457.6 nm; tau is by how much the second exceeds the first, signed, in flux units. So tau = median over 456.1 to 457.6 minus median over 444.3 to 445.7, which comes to 0.26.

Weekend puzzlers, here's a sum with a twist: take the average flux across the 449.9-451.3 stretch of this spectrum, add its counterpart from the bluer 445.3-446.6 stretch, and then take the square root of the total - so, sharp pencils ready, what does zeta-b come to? 2.39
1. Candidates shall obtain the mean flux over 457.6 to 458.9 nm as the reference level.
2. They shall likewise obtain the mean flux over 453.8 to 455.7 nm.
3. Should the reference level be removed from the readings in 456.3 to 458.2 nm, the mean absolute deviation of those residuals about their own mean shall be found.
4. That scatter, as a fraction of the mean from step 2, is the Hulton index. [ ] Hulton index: 0.054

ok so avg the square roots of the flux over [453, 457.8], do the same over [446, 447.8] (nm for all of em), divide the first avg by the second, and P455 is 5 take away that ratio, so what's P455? 3.99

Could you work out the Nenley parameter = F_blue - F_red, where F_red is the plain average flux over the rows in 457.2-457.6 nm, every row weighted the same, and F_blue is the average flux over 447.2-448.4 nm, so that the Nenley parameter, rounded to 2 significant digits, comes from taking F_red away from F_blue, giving -0.26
